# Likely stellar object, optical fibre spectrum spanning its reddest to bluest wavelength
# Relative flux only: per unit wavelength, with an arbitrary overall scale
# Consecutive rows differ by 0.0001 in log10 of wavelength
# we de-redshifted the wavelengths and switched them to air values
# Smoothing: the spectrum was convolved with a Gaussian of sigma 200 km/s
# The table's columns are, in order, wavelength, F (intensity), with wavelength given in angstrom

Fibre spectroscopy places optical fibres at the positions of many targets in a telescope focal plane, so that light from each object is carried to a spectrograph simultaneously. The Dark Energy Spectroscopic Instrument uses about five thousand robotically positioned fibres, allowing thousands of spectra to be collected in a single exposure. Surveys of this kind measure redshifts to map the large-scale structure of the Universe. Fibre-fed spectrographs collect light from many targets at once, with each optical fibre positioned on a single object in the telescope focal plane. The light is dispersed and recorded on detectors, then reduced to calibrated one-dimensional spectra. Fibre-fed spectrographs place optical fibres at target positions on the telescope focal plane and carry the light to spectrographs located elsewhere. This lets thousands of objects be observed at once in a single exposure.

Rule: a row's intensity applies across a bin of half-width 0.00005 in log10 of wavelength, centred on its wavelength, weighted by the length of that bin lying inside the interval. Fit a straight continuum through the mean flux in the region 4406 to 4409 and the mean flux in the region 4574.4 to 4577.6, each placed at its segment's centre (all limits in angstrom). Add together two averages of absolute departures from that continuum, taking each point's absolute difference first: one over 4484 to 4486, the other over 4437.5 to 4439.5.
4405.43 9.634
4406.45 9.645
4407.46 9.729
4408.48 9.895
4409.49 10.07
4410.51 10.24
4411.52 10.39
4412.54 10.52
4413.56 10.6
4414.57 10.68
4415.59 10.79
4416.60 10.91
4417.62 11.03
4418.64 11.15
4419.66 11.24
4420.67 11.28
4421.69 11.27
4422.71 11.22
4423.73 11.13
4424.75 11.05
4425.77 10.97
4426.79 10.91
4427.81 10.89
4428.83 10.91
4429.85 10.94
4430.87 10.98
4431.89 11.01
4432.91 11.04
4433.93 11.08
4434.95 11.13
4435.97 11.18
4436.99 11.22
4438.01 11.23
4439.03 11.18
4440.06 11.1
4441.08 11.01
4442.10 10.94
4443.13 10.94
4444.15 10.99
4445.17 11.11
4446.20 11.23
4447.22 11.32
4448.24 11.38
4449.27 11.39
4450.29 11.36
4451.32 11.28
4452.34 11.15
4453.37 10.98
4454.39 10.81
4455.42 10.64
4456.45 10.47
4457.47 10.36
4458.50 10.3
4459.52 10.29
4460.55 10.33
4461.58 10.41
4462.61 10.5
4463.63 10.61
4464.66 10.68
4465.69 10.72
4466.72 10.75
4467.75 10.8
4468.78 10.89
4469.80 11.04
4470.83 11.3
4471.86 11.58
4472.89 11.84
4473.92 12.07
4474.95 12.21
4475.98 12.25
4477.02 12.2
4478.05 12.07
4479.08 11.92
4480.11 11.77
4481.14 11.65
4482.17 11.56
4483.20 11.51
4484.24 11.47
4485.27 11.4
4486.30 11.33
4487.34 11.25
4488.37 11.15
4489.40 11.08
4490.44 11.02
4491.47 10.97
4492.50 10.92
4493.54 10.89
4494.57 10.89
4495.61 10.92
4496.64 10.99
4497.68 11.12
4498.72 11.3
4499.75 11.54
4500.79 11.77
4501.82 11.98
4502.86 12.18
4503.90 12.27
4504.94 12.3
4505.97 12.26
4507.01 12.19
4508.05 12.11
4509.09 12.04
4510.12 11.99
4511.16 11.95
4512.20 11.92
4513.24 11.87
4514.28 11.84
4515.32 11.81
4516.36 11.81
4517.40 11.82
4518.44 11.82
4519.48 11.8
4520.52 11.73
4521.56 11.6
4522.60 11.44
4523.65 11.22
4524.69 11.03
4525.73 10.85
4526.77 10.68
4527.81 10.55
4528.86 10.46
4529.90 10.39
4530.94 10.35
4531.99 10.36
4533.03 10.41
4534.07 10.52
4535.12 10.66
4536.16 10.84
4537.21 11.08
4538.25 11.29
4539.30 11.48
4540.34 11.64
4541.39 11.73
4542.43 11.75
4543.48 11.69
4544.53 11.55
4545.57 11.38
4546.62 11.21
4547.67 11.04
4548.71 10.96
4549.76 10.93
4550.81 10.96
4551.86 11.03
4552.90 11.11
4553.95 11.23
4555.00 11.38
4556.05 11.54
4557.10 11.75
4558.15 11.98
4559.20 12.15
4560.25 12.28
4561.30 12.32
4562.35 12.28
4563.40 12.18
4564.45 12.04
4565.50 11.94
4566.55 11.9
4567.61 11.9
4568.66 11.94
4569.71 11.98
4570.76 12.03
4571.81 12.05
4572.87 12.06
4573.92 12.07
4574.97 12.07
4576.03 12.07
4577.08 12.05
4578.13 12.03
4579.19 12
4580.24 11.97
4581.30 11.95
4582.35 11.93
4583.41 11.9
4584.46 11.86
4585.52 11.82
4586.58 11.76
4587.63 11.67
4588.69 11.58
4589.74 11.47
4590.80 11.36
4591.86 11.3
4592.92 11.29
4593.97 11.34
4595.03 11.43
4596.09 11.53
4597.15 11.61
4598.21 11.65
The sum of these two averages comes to 1.6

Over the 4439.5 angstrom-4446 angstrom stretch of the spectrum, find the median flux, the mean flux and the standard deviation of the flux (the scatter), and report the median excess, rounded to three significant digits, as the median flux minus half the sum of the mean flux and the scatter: 5.46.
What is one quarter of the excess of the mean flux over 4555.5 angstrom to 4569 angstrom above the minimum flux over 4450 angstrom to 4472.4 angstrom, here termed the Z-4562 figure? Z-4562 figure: 0.43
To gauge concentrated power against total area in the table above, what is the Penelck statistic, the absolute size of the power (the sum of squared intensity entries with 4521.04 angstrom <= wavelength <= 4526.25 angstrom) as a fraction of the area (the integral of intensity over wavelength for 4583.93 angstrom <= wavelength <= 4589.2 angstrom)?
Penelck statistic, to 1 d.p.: 10.2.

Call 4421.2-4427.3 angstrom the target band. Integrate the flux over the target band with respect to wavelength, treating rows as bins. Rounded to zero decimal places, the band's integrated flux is 68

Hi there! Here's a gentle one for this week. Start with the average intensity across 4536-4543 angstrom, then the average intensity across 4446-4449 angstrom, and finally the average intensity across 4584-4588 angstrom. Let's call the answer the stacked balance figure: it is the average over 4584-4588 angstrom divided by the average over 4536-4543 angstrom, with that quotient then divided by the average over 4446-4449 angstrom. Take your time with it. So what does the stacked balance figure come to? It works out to 0.091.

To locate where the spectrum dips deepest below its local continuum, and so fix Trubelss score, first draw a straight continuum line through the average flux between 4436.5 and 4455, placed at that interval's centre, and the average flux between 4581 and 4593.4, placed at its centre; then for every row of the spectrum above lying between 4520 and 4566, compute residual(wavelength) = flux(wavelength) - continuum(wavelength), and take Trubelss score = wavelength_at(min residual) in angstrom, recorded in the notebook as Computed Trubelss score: 4530.94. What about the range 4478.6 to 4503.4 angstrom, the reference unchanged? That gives 4494.57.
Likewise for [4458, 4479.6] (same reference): 4459.52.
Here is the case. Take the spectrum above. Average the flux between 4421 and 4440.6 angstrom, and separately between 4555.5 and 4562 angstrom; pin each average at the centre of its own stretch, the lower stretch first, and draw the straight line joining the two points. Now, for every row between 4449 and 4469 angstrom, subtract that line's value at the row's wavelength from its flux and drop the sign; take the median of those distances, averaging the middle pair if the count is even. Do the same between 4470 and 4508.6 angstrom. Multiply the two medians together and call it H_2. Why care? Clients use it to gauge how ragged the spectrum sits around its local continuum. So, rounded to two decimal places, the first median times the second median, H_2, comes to 0.29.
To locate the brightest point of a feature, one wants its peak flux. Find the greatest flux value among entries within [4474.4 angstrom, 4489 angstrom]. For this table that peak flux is 12.25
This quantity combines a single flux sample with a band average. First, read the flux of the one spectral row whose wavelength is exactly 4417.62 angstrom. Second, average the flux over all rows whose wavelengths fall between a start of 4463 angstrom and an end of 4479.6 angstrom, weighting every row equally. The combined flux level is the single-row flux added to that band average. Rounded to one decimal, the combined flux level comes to 22.5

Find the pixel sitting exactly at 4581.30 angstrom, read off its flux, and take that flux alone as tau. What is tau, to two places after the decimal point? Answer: 11.95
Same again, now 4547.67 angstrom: 11.04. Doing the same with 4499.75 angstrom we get 11.54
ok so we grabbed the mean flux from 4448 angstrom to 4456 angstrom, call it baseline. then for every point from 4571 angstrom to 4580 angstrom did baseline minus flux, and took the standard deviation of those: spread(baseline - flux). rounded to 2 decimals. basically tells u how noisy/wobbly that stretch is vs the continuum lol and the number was 0.02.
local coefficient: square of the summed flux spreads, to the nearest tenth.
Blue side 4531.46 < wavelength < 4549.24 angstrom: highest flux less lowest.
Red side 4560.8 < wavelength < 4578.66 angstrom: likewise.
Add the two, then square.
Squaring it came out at 3.3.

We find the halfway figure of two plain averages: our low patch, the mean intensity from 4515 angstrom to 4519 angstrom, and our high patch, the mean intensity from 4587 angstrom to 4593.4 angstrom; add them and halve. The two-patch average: 11.6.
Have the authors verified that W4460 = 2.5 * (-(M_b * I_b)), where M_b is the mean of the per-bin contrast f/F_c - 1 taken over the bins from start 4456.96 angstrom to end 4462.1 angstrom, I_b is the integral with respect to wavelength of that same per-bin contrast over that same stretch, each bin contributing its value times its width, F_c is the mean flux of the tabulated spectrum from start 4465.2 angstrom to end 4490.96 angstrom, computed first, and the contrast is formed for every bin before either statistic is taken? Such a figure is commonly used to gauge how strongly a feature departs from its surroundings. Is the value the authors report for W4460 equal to -0.13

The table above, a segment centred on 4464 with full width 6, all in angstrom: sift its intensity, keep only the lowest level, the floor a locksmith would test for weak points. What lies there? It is 10.41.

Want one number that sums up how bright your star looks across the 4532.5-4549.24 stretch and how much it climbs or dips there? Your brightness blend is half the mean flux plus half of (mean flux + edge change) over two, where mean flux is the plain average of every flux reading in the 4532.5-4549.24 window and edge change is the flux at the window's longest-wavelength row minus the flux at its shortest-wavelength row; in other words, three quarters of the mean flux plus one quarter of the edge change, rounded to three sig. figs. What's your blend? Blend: 8.54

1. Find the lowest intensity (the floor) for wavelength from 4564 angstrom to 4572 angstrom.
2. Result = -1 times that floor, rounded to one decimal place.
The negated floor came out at -11.9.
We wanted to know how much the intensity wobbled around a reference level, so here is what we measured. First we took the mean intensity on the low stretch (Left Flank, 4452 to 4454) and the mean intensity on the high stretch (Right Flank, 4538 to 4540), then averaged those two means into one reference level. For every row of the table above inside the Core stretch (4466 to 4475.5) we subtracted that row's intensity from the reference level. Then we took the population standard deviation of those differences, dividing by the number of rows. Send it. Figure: 0.53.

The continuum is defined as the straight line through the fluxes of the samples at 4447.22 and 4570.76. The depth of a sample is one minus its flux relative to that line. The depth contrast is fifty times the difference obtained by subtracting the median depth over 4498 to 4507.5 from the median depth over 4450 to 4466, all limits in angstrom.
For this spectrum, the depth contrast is 5.6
